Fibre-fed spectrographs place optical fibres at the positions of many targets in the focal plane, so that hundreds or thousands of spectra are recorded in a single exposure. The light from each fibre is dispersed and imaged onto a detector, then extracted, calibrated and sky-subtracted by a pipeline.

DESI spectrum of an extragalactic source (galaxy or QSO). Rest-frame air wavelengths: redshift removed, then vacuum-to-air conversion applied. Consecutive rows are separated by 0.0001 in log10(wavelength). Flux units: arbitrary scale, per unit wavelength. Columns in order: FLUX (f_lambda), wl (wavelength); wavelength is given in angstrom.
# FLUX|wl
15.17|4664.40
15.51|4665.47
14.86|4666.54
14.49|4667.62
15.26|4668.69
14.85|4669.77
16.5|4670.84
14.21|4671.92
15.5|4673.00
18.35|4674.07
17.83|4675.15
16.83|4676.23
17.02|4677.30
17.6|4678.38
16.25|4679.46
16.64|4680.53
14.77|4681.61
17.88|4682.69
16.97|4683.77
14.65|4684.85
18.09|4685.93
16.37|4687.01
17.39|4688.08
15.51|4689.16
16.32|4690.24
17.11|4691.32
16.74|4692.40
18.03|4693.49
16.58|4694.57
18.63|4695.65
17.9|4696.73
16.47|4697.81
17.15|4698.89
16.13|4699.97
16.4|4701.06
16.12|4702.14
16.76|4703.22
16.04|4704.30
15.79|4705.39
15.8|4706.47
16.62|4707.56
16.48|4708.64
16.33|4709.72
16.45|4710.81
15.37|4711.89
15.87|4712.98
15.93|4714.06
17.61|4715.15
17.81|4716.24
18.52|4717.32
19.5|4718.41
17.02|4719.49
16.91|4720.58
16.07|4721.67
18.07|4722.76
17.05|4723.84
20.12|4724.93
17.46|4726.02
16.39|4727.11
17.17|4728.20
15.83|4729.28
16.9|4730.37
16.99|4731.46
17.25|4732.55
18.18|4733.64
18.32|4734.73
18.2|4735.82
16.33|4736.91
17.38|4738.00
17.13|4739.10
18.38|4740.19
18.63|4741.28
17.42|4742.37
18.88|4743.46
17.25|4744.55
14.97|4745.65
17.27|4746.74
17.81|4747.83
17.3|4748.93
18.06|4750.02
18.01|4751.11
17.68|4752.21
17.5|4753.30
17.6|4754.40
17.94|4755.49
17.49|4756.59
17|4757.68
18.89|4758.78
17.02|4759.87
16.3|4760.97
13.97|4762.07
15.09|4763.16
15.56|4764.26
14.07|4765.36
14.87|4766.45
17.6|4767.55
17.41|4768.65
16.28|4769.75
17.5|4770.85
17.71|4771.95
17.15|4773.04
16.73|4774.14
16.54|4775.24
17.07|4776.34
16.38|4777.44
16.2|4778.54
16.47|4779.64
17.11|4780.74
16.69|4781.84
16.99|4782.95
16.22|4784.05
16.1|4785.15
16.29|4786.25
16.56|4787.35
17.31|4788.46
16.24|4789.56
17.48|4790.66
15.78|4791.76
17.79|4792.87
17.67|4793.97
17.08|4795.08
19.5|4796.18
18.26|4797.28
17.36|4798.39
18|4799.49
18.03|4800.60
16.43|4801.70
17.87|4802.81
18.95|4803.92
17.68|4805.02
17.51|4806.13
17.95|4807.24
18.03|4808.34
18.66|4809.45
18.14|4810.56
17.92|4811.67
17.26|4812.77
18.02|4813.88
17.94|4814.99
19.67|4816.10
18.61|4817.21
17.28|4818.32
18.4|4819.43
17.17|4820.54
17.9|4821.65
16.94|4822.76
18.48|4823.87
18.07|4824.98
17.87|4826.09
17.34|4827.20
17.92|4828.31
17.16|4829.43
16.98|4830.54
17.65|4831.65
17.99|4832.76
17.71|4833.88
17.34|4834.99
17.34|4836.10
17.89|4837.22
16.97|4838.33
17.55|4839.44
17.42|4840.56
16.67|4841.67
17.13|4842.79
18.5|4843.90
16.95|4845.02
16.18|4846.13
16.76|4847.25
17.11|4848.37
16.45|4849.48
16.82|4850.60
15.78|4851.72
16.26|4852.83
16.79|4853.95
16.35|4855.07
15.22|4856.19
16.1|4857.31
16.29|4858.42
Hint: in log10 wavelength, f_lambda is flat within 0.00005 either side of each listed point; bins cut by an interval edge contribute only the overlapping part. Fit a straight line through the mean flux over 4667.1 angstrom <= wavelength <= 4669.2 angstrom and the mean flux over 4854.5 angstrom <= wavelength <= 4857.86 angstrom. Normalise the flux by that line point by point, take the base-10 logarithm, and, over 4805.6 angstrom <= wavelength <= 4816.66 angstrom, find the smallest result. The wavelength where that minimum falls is 4812.77 angstrom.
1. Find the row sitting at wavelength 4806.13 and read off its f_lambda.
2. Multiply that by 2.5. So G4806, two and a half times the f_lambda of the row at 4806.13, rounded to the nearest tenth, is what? 43.8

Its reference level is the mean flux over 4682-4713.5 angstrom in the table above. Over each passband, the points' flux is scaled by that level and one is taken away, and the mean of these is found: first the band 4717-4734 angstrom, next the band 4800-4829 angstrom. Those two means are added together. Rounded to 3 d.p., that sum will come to 0.129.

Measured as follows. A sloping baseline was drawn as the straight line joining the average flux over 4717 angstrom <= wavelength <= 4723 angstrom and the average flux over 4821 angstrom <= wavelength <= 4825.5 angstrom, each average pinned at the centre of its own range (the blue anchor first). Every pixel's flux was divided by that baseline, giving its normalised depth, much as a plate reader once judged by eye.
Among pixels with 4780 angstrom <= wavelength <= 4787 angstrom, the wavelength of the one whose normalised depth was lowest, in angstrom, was 4785.15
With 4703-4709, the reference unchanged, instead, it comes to 4705.39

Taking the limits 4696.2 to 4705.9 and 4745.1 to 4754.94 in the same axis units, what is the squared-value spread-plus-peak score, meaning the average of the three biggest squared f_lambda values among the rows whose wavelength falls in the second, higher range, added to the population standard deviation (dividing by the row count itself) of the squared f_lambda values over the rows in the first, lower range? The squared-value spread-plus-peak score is 343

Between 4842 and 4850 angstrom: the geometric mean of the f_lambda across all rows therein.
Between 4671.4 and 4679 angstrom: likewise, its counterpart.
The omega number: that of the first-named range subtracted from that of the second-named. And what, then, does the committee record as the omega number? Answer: -0.29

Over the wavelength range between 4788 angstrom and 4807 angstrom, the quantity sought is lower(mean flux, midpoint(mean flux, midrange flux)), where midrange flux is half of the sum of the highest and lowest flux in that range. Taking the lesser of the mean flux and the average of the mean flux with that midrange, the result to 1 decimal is 17.6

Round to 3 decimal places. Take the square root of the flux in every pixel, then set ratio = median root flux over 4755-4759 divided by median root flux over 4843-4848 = 1.025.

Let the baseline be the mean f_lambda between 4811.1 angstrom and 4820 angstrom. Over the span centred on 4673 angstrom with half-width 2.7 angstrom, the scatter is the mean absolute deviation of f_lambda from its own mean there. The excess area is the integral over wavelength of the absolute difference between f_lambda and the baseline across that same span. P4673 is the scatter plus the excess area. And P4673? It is 11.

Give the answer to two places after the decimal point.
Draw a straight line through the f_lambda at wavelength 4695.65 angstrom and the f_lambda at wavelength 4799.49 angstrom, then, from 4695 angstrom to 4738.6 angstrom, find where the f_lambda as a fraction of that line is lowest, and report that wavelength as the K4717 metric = 4711.89 angstrom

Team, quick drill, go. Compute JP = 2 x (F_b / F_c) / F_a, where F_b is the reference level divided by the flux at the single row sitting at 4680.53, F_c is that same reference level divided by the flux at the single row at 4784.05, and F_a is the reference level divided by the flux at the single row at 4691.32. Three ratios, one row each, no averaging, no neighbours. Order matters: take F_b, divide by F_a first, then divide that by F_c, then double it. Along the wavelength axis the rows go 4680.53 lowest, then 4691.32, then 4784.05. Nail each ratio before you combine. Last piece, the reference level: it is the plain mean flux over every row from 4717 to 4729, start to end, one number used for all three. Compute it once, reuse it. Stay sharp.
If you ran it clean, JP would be 1.89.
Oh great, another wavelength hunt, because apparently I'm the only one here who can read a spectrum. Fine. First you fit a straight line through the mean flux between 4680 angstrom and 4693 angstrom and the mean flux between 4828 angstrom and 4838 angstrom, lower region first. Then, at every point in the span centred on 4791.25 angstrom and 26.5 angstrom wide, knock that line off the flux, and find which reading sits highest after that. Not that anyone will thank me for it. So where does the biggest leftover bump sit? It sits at 4796.18 angstrom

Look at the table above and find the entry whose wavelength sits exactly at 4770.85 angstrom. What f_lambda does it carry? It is 17.5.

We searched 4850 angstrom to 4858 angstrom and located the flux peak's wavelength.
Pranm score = 4850.60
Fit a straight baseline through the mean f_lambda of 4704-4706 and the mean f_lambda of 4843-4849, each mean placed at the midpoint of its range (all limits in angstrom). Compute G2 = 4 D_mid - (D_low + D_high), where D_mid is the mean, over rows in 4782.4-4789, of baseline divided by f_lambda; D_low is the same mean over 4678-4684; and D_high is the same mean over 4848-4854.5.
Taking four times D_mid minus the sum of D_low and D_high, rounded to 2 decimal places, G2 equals 2.02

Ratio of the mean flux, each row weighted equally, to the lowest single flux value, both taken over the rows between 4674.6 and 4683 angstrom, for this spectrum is 1.14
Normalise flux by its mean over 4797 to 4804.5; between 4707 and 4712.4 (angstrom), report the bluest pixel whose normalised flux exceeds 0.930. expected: 4707.56 angstrom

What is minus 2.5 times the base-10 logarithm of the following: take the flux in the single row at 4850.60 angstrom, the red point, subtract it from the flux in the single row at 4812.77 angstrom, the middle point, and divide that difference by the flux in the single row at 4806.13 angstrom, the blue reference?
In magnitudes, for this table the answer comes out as 4.0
